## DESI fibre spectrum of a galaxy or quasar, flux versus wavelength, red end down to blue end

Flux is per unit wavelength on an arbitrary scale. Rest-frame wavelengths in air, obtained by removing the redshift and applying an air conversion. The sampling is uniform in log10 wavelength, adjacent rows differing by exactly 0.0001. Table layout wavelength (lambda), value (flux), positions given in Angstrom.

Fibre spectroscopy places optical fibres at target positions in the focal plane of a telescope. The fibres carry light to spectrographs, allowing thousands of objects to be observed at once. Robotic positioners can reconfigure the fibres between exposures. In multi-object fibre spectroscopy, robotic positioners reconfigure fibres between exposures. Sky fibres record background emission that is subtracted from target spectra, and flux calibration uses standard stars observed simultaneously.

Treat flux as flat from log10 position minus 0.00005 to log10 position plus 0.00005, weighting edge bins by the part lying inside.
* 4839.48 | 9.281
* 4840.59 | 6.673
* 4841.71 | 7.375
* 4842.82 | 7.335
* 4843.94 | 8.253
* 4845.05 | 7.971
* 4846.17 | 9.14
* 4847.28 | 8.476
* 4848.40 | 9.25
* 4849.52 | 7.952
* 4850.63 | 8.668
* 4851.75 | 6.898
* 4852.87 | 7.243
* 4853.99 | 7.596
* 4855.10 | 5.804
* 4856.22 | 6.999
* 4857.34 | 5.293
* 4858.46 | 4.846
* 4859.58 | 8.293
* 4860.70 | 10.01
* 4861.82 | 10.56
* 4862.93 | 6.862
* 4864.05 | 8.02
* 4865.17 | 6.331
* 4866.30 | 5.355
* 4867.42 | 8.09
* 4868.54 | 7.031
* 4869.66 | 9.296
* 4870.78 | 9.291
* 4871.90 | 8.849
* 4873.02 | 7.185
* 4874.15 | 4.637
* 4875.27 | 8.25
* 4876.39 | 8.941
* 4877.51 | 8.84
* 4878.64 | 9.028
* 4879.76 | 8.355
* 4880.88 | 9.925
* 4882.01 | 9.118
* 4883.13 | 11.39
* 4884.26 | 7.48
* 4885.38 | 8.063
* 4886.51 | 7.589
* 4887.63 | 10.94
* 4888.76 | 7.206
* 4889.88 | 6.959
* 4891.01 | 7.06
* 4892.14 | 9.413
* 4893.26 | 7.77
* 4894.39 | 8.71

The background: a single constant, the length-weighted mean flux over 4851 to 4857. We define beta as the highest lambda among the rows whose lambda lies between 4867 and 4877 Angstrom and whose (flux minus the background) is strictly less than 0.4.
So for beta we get 4874.15 Angstrom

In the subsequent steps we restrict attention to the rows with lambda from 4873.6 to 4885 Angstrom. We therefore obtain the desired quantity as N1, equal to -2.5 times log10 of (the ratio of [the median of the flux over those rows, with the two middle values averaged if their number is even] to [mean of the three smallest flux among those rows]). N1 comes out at -0.29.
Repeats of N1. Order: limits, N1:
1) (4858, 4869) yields -0.34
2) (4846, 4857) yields -0.18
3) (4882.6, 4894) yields -0.09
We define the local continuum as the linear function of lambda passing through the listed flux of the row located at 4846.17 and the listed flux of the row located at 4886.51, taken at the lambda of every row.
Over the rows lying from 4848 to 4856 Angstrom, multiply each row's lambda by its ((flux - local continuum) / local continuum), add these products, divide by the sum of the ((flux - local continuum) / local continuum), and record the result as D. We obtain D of 4853.2 Angstrom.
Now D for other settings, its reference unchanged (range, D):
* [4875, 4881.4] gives 4878.9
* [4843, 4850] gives 4846.3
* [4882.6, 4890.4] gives 4884.8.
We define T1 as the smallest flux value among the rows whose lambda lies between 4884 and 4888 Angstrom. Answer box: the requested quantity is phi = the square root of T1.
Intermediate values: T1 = 7.48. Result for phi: 2.73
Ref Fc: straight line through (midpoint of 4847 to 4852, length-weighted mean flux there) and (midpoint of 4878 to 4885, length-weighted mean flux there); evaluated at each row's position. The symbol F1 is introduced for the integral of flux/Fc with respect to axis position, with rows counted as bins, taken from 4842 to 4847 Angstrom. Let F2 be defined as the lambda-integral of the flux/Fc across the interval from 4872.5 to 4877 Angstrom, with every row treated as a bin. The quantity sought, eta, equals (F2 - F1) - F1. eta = -6.3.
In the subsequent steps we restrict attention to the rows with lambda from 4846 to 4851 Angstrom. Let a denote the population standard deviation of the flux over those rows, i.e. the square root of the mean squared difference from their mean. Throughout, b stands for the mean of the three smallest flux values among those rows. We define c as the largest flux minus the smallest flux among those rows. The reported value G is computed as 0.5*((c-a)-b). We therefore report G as -3.8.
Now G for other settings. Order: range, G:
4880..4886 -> -2.8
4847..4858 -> -1.6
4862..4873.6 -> -1.7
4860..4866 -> -2.3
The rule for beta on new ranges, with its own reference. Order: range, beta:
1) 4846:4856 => 4855.10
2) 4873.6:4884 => 4874.15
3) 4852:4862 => 4858.46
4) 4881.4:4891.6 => 4891.01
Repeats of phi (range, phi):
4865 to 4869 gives 2.31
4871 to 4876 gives 2.15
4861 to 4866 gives 2.52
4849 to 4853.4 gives 2.63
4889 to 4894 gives 2.64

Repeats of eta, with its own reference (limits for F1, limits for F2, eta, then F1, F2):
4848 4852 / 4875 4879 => -4.0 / 3.96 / 3.88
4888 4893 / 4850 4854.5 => -4.2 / 4.13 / 4.08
